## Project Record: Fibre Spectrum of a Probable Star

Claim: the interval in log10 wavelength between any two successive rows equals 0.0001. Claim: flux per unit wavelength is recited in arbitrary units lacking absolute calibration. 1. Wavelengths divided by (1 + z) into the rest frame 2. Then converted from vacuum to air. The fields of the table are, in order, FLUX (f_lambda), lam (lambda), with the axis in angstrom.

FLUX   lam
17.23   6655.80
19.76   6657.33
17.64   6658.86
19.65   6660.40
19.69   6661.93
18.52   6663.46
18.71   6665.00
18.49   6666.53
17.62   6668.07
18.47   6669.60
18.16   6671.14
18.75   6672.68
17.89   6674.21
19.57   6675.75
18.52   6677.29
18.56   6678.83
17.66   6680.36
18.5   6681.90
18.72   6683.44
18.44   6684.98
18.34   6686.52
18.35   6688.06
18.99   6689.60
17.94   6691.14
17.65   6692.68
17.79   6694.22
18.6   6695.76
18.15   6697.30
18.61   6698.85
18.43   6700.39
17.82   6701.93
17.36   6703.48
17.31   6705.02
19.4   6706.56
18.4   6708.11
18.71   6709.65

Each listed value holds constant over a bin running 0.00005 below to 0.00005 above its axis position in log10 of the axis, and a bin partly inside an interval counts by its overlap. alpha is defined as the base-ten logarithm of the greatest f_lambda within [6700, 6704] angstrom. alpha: 1.27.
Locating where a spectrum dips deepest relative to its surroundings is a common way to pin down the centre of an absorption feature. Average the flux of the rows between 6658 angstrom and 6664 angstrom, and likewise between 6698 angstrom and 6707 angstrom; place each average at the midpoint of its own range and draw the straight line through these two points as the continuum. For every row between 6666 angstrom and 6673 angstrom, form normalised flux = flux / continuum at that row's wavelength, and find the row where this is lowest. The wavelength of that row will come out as 6668.07 angstrom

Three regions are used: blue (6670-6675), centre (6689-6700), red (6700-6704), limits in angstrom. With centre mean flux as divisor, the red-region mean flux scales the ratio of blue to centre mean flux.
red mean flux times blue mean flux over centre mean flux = 17.9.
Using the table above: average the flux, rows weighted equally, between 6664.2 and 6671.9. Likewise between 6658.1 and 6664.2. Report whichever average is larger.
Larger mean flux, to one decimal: 18.9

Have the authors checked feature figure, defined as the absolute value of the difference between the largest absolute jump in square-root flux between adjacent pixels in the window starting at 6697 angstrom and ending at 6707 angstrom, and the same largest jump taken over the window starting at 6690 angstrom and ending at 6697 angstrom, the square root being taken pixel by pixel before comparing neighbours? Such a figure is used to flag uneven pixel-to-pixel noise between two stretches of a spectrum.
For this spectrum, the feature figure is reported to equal 0.15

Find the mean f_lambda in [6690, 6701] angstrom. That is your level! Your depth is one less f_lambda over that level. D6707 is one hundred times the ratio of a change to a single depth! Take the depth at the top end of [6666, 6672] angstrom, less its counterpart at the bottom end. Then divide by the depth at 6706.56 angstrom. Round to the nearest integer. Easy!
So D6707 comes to -27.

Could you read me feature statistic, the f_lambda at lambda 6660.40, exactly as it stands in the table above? 19.65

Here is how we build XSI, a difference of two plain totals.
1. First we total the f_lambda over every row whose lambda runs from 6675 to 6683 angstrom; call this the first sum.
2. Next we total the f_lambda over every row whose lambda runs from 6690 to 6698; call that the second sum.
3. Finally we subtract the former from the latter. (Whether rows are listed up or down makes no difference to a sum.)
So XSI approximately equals -2.7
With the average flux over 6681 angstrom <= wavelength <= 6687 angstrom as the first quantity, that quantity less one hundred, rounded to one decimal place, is -81.5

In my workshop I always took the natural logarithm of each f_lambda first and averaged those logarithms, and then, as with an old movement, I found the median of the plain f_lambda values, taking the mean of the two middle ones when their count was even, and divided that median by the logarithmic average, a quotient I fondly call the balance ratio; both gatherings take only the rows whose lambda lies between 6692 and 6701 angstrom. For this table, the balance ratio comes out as 6.304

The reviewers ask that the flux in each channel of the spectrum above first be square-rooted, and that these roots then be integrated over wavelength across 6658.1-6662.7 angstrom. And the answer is 20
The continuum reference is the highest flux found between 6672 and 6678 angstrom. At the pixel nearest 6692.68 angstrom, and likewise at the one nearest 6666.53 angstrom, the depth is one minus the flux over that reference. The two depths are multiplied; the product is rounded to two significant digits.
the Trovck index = 0.0054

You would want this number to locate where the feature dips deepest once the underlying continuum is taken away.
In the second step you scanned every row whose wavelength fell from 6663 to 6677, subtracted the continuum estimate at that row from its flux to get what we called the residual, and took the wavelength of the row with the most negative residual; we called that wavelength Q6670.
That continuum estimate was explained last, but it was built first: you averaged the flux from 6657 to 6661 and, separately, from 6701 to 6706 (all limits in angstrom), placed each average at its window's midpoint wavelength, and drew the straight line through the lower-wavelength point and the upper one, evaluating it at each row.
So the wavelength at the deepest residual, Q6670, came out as 6668.07 angstrom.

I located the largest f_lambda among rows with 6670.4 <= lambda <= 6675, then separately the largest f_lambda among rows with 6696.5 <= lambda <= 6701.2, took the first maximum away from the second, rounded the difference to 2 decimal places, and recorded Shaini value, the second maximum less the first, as -0.14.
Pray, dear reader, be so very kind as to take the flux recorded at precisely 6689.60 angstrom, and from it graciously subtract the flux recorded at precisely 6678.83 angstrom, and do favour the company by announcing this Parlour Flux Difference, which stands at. 0.4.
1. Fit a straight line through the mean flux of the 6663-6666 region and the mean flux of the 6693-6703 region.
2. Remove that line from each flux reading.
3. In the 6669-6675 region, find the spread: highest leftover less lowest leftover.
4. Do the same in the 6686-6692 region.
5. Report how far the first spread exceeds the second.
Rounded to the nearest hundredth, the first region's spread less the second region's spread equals -0.19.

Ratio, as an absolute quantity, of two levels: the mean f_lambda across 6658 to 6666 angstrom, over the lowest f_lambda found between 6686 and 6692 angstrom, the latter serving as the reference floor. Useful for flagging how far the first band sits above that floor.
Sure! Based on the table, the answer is 1.05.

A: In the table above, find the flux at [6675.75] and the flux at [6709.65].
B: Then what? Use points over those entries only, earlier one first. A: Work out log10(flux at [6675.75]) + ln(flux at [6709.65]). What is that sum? 4.22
